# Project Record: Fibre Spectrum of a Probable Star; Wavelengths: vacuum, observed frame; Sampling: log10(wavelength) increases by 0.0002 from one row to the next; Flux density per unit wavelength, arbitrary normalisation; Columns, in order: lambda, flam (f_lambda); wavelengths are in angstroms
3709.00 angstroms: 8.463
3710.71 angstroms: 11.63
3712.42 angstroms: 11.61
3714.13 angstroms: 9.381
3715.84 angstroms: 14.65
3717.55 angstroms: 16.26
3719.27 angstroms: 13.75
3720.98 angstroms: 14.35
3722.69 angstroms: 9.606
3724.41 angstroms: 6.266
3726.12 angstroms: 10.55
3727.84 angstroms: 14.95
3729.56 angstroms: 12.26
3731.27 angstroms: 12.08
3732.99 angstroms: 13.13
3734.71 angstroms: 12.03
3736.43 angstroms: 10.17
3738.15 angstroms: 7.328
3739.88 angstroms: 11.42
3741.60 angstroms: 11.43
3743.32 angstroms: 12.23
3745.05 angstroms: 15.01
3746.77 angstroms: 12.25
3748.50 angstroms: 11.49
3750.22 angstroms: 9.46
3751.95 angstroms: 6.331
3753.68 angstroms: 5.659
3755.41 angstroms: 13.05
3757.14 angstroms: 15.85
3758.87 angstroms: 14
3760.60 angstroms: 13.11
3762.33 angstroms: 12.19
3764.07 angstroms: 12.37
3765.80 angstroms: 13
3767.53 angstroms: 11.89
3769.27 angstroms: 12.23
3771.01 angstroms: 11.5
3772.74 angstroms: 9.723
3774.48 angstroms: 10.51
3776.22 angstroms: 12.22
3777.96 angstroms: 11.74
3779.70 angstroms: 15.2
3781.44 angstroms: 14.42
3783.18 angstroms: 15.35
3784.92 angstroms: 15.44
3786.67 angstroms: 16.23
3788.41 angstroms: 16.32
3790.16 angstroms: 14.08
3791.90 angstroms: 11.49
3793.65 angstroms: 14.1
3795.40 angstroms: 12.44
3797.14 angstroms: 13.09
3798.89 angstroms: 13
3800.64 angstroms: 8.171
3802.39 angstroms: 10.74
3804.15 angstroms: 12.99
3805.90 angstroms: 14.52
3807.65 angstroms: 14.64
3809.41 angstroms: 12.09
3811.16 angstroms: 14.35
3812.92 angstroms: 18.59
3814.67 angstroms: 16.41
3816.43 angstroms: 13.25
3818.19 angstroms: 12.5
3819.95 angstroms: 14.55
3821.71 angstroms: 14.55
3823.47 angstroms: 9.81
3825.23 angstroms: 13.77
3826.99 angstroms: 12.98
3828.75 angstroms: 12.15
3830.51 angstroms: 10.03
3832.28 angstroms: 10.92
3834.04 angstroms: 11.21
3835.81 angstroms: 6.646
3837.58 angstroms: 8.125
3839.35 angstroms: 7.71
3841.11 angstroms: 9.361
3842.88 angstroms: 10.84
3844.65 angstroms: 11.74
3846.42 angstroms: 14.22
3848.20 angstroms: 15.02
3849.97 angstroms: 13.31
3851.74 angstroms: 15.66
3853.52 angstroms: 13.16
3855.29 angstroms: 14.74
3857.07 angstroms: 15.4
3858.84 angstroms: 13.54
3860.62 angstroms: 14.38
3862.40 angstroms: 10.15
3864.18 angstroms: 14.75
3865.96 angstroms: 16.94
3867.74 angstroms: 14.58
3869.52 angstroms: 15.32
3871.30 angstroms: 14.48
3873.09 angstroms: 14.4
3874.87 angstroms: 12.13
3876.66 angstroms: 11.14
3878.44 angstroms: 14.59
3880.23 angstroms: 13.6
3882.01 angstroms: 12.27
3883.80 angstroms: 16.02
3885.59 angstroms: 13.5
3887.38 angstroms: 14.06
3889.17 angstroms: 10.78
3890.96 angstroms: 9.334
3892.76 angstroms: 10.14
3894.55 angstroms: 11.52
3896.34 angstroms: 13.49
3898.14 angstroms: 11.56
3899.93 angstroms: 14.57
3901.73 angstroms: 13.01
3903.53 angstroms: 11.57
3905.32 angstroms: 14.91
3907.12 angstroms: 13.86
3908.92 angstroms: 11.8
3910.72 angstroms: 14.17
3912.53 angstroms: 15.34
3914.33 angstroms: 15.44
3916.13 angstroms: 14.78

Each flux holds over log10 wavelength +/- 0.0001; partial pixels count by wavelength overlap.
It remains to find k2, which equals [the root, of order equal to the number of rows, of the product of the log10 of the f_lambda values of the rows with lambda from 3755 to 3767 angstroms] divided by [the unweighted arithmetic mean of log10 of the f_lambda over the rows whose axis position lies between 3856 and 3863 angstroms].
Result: 1.00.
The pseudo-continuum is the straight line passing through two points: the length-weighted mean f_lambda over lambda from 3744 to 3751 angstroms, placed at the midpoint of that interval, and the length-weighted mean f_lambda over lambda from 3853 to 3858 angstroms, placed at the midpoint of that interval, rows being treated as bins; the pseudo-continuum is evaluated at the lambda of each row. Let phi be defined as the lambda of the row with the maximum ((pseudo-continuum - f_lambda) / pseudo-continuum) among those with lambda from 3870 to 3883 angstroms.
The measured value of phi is 3876.66 angstroms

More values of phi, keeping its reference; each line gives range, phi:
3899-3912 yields 3903.53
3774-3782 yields 3774.48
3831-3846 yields 3835.81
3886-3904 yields 3890.96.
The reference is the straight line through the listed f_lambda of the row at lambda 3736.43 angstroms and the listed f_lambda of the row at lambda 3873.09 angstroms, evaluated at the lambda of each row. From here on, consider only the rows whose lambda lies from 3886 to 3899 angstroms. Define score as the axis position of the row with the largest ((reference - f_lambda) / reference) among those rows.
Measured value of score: 3890.96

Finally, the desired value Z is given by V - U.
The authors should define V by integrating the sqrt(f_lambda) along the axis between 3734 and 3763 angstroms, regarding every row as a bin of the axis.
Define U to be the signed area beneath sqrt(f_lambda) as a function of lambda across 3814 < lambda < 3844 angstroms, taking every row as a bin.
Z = -3.9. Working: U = 101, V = 97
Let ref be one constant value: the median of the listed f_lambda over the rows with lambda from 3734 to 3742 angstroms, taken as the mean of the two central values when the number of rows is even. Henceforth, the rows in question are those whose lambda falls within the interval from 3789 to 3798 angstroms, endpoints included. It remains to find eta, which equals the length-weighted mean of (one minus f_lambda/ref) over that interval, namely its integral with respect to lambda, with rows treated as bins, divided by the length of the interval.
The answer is -0.151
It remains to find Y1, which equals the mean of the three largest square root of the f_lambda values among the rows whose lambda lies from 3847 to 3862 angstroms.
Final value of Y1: 3.92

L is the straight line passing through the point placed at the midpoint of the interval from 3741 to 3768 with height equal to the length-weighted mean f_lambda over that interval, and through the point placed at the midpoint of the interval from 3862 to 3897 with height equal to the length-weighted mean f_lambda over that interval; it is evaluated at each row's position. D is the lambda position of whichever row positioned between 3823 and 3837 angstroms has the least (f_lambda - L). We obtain 3835.81 angstroms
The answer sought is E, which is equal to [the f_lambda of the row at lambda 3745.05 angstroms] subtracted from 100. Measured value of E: 85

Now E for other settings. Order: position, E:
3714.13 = 91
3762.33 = 88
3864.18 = 85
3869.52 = 85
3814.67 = 84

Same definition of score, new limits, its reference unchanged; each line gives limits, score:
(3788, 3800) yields 3791.90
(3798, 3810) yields 3800.64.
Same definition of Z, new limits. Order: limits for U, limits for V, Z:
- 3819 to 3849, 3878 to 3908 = 6.7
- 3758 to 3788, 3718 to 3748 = -5.9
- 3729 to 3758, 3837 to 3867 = 10.9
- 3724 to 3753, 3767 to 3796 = 9.2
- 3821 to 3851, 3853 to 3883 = 11.2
